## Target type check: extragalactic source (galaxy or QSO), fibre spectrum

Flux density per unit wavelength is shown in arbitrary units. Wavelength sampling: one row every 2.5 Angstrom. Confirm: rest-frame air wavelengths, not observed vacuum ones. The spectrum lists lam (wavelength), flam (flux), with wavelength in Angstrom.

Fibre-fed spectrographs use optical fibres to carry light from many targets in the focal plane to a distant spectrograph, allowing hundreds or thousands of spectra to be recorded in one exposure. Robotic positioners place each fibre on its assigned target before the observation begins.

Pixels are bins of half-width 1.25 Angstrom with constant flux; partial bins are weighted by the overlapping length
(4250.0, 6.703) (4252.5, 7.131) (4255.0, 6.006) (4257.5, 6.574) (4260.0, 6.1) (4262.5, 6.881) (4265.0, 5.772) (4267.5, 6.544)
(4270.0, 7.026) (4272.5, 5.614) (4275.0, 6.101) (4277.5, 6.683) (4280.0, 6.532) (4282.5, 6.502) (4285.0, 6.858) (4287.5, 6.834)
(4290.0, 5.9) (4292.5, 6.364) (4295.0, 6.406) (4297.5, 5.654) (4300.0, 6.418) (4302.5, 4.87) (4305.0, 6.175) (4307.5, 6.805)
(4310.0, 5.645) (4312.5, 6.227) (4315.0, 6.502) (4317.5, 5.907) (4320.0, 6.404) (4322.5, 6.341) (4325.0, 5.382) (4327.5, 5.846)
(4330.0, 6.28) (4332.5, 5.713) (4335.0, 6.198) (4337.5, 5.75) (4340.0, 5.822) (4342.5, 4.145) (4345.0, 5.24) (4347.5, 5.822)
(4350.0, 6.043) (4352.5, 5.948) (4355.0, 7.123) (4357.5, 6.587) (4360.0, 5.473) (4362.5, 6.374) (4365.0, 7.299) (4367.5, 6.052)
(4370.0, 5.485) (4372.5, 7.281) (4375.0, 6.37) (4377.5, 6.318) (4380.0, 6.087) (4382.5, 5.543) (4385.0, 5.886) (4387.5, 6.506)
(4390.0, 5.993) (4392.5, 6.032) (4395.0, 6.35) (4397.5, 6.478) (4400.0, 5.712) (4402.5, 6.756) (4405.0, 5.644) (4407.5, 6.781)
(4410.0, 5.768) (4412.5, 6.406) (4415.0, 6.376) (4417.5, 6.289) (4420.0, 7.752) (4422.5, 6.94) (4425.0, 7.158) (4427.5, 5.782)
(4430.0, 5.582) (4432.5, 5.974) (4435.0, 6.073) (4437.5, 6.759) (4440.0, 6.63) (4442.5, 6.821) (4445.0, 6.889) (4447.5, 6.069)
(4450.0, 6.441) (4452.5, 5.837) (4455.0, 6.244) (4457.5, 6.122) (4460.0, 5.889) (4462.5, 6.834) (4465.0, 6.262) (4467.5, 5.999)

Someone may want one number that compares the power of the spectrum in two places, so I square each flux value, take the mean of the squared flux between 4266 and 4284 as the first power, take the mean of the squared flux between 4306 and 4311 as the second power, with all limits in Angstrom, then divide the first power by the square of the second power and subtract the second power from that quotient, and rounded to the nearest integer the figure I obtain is -39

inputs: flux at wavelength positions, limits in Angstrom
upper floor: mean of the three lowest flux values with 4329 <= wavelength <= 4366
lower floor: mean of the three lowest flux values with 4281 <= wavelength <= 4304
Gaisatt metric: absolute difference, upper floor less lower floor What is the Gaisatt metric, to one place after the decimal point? 0.5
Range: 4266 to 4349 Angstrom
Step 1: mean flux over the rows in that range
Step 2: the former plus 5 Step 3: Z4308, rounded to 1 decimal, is 11.1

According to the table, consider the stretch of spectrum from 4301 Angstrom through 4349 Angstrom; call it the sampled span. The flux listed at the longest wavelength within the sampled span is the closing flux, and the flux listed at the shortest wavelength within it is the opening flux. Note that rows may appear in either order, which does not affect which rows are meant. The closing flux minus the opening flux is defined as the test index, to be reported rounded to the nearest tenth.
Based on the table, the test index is 1.0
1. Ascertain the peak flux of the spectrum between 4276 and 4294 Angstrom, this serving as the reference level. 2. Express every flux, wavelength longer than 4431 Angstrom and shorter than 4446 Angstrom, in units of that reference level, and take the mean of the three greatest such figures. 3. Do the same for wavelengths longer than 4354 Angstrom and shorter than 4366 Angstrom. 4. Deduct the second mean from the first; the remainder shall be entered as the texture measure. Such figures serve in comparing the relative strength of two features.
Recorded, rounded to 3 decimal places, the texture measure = -0.026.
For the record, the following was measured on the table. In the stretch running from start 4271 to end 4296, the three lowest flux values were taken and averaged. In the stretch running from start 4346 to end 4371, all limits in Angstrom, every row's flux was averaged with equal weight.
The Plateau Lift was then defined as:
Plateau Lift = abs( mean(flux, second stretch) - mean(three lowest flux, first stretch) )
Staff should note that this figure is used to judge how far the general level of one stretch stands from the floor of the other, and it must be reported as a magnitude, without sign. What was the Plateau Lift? 0.35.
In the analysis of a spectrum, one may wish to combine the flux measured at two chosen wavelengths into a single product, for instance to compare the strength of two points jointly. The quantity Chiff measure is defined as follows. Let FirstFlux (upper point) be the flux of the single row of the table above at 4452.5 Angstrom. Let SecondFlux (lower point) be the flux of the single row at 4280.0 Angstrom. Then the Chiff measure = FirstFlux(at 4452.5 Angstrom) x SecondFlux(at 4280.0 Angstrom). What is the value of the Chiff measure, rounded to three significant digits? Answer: 38.1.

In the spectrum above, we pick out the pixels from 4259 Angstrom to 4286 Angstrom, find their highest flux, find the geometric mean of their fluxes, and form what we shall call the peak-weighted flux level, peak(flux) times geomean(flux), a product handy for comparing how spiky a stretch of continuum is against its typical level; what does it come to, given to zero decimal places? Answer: 45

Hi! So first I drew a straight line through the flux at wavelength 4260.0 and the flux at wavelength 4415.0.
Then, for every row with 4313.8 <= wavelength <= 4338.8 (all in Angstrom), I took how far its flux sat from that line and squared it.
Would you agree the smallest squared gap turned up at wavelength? 4335.0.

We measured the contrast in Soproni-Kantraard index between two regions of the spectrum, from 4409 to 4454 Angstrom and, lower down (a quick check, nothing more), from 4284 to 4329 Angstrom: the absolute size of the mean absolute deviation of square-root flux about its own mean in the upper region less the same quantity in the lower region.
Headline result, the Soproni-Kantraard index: 0.002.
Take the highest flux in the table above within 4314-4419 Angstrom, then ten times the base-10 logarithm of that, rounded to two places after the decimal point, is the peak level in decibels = 8.63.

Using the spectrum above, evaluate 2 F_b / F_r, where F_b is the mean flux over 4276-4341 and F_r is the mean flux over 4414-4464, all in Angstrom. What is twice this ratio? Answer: 1.92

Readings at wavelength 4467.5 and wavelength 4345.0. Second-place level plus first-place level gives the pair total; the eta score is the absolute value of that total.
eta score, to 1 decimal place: 11.2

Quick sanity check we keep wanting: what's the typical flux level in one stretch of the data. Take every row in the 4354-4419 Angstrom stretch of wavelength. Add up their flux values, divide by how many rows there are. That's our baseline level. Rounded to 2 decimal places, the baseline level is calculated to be 6.27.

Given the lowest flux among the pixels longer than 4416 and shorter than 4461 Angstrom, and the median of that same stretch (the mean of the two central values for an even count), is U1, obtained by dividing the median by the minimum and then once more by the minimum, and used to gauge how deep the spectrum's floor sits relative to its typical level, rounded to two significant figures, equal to 0.20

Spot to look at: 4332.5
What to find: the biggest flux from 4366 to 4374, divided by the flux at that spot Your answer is 1.27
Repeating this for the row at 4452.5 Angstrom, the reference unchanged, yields 1.25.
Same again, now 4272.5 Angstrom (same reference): 1.30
